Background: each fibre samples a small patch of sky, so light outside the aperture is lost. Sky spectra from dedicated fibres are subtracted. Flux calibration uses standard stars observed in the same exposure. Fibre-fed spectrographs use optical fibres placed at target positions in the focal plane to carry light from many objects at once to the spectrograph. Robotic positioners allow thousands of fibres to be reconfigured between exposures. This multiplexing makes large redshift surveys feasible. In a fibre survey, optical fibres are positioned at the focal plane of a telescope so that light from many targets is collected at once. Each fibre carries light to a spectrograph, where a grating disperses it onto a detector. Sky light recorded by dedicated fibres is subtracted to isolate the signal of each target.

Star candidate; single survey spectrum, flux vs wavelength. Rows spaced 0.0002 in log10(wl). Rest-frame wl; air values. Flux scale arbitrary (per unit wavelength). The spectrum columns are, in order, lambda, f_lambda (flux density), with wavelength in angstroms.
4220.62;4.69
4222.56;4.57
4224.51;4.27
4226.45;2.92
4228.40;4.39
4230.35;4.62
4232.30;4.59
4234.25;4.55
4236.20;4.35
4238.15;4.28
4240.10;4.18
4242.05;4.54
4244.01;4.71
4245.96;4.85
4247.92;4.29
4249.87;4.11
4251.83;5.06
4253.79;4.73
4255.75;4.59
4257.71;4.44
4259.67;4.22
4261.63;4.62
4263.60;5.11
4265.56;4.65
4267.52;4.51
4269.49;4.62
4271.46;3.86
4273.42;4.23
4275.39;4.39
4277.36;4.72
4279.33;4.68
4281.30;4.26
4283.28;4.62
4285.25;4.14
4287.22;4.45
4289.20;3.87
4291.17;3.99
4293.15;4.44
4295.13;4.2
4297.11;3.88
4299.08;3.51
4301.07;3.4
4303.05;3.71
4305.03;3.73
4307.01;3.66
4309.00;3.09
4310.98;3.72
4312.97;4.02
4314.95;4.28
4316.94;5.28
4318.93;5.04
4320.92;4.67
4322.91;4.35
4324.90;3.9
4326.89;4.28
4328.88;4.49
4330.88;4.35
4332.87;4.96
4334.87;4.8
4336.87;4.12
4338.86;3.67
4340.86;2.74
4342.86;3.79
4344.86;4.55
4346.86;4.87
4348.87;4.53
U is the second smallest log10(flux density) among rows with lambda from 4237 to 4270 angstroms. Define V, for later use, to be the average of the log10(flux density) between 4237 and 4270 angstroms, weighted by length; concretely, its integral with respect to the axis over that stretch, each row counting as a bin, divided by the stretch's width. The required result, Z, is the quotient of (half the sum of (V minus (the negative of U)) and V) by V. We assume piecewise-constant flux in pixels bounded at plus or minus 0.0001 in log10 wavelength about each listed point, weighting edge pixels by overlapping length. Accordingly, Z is 1.47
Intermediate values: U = 0.62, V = 0.66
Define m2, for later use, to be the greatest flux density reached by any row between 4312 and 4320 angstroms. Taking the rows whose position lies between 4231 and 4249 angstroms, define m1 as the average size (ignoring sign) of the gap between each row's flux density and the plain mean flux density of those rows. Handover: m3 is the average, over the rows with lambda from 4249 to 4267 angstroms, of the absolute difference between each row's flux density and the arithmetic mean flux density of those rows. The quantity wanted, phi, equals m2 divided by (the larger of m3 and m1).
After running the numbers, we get 22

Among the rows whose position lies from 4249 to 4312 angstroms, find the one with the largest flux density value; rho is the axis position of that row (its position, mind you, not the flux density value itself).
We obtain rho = 4263.60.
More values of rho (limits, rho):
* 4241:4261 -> 4251.83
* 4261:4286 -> 4263.60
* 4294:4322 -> 4316.94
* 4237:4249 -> 4245.96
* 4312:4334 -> 4316.94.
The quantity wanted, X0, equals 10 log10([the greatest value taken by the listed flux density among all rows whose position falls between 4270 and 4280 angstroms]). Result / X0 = 6.74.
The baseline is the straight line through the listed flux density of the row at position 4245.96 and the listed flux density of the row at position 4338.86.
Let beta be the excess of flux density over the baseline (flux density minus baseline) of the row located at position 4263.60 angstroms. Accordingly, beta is 0.5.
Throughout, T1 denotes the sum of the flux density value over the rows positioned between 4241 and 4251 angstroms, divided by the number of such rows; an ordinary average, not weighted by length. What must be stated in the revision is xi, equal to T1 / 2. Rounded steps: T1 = 4.5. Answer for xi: 2.25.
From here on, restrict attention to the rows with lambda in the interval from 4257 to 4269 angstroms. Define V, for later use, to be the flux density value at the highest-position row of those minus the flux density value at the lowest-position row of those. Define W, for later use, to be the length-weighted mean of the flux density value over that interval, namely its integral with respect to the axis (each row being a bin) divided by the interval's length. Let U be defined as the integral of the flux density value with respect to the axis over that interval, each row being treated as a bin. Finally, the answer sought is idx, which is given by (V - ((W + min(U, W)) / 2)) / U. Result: -0.08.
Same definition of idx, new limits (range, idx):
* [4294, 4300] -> -0.20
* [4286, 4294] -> -0.13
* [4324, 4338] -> -0.07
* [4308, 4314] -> -0.12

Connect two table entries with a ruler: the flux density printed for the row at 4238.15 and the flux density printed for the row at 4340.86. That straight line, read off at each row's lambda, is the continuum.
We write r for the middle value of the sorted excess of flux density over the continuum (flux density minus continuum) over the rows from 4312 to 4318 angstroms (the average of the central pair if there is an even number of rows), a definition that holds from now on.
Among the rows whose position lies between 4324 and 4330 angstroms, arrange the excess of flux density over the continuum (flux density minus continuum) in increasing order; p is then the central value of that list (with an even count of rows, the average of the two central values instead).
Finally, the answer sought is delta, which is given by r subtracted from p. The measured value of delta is 0.2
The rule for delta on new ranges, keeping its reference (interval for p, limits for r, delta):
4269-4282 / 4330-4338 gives -1.0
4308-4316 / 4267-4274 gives 0.1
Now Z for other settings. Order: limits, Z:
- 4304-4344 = 1.40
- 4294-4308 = 1.48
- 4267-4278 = 1.49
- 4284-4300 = 1.48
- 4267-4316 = 1.44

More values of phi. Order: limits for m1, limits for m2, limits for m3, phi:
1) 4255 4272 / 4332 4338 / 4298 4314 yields 22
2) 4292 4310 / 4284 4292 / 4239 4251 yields 15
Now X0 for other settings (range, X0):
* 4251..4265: 7.08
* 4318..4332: 7.02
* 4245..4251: 6.86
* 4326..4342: 6.95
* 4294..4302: 6.23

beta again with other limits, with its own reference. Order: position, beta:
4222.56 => -0.6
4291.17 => -0.3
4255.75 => -0.1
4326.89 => 0.5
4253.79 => 0.0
